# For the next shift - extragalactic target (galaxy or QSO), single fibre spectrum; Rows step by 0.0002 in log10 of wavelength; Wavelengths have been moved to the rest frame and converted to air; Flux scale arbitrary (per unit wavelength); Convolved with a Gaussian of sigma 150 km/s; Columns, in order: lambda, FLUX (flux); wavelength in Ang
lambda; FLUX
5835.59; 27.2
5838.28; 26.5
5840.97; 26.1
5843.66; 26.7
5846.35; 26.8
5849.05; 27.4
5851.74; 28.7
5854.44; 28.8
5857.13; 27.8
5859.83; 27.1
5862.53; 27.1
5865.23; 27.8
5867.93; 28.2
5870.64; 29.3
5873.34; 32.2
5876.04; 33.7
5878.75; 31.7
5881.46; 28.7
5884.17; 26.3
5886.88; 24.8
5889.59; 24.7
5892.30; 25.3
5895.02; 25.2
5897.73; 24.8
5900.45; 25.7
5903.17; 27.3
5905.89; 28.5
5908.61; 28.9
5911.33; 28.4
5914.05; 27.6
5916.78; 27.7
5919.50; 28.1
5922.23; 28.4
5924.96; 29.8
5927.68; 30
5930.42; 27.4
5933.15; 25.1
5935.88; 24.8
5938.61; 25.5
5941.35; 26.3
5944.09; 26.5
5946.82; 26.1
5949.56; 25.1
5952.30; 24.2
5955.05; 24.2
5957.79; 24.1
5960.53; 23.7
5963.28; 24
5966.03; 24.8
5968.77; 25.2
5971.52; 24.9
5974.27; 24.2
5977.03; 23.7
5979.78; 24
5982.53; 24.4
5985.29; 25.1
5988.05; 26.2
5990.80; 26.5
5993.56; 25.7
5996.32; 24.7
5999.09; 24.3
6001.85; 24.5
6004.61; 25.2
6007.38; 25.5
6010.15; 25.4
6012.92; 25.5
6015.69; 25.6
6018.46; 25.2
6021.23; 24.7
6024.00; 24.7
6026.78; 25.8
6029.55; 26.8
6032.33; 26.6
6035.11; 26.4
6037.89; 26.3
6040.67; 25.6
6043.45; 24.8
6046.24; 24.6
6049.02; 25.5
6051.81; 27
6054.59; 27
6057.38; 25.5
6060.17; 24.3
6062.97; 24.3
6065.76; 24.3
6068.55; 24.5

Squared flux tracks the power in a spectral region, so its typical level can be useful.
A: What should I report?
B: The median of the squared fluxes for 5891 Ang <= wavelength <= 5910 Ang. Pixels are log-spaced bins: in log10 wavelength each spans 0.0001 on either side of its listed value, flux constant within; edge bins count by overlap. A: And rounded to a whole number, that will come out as 660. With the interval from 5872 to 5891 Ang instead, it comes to 824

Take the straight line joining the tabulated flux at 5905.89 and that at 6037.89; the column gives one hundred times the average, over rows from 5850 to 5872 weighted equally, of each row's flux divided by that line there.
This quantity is 96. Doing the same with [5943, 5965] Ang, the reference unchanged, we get 89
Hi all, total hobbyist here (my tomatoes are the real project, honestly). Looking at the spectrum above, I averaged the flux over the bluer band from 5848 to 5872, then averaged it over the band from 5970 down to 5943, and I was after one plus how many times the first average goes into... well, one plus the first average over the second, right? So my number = 2.13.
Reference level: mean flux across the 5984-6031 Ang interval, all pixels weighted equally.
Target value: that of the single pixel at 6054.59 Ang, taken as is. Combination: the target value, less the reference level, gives 1.62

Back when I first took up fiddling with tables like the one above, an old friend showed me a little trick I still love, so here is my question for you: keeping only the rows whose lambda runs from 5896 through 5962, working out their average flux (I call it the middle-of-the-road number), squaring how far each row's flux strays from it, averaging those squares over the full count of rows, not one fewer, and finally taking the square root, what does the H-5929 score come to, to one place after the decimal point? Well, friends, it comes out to 1.9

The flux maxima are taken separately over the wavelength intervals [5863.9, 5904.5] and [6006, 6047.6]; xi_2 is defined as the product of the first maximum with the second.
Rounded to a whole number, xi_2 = 903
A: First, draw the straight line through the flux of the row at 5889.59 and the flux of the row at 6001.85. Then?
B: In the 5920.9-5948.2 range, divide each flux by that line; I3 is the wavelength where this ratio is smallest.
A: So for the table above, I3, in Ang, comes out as 5935.88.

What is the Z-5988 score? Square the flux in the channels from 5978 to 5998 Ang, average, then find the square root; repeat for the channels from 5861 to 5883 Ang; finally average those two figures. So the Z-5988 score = 27.6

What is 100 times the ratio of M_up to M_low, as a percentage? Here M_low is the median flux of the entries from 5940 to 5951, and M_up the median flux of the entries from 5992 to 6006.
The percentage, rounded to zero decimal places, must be 94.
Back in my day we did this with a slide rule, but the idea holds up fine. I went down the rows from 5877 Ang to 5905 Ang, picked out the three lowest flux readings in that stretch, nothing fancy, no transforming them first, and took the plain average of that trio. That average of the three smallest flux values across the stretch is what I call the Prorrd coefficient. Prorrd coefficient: 24.8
